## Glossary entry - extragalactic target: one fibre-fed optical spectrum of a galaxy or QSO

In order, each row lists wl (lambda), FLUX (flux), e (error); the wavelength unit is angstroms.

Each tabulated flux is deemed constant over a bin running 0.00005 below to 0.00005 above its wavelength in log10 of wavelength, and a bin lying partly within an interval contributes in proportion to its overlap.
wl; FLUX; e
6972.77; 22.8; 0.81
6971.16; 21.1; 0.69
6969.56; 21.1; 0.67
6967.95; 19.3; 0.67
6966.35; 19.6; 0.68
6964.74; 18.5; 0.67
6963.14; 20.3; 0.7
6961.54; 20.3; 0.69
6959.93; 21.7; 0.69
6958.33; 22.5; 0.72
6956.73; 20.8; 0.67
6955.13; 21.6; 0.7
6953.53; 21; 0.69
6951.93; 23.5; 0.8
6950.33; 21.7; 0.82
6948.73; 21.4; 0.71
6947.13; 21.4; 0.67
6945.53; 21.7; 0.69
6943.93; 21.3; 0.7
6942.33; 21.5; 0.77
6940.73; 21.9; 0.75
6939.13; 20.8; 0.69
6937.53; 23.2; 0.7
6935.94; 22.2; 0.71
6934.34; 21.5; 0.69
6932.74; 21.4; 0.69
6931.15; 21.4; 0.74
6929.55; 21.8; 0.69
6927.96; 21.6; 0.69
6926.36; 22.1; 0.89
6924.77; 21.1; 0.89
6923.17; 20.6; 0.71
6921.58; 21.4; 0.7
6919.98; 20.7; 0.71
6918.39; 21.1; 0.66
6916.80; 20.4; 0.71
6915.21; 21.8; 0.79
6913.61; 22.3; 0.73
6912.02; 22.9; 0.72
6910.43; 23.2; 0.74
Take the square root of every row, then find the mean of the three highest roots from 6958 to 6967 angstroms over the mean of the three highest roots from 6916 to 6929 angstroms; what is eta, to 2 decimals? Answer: 1.00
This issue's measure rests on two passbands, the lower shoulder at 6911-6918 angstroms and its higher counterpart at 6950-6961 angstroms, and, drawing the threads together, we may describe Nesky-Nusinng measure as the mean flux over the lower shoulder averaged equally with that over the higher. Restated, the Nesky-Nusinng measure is 21.8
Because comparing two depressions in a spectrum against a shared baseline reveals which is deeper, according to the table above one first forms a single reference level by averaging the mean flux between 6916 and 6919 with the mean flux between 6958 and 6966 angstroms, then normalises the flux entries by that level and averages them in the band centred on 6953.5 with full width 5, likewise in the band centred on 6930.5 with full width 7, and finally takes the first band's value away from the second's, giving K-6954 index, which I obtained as -0.023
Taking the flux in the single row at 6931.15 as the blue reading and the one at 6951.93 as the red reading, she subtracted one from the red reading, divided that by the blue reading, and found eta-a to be 1.05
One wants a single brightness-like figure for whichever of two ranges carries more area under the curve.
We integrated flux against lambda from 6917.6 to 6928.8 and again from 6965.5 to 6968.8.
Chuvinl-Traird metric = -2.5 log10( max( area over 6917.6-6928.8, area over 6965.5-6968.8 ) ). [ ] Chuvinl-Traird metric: -5.94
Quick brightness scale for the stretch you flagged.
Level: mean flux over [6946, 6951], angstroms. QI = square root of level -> 4.64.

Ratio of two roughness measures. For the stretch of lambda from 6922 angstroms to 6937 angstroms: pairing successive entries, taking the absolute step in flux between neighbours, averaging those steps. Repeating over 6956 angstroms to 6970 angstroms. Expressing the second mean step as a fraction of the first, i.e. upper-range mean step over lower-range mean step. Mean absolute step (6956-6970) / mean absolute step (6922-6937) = 2.6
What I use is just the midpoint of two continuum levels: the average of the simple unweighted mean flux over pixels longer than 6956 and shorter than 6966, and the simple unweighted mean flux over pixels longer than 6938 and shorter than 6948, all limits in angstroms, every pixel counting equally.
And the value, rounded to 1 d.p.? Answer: 21.1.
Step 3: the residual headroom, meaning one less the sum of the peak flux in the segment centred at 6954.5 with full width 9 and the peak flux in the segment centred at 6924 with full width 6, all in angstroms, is -44.6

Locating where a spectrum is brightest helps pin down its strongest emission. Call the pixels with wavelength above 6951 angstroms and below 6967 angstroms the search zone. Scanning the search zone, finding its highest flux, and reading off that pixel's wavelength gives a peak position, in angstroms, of 6951.93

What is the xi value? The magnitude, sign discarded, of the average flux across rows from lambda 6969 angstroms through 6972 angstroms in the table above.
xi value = 21.1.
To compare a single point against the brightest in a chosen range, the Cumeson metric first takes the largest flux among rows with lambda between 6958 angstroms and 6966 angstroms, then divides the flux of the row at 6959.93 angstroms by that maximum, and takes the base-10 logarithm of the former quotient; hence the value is -0.016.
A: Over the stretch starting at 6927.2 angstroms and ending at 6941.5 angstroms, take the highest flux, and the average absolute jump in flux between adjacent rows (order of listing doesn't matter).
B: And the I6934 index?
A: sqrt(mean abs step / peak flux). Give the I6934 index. 0.178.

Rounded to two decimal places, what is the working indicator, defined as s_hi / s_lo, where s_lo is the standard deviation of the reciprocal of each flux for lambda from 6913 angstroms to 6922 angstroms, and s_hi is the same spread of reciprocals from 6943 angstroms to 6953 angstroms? 1.07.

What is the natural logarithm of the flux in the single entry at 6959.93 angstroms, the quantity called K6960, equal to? 3.08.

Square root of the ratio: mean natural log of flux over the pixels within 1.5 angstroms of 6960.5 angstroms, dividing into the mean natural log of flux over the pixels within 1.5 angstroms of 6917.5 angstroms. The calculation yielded 1.00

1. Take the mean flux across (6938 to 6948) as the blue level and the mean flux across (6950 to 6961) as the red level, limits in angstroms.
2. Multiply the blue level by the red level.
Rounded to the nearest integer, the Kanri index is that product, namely 468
